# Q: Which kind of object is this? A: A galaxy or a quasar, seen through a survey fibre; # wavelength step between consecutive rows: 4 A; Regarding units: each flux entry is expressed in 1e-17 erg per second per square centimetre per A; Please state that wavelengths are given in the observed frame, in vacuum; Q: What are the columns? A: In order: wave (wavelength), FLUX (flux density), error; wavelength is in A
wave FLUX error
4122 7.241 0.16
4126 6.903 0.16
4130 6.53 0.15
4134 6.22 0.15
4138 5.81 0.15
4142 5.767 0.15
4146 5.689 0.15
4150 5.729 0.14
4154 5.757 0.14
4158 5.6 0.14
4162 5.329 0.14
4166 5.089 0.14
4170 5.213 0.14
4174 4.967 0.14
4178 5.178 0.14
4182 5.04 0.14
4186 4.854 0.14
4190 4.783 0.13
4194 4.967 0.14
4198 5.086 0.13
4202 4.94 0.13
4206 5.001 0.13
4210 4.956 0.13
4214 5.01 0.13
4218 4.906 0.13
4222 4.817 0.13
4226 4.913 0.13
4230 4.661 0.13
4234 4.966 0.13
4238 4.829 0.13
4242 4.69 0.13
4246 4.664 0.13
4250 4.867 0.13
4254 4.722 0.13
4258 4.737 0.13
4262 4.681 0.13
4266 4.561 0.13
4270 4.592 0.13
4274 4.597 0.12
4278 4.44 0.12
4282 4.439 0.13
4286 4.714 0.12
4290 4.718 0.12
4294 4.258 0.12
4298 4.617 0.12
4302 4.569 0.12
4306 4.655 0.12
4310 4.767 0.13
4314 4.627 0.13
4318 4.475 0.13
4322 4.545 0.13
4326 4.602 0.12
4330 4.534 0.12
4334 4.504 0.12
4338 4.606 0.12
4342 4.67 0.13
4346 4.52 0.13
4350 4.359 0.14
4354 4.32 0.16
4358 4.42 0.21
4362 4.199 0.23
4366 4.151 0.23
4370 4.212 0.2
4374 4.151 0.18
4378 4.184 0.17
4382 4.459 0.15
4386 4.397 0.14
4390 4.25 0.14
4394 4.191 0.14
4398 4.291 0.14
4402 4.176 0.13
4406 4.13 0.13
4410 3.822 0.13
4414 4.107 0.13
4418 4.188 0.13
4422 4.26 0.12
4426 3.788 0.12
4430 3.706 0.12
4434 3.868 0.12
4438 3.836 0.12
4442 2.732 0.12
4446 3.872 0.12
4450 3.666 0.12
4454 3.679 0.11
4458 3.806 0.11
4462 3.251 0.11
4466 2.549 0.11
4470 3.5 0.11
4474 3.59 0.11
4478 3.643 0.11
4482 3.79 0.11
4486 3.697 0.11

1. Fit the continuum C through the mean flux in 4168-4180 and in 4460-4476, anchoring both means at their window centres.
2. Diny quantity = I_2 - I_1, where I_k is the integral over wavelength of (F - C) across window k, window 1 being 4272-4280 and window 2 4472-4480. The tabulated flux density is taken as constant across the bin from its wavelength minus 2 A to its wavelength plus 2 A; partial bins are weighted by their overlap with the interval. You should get 3.1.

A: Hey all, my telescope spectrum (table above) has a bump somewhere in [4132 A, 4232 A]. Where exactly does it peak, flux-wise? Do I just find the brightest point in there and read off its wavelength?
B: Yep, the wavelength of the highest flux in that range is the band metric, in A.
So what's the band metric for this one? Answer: 4134 A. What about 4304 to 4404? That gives 4310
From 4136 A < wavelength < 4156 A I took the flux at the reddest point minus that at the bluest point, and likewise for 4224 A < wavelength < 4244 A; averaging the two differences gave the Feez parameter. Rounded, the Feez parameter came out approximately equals -0.14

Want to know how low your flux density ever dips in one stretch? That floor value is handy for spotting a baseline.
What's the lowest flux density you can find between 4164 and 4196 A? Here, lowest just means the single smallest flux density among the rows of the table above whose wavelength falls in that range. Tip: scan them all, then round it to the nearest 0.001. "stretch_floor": 4.783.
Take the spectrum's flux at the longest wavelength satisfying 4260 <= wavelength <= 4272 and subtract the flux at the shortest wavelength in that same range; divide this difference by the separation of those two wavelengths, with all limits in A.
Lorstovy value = -0.011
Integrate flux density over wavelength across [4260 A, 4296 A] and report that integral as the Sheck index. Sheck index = 164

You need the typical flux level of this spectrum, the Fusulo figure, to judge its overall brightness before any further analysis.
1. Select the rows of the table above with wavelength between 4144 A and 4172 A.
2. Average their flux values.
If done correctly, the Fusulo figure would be 5.5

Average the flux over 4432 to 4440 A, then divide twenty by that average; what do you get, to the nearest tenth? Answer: 5.2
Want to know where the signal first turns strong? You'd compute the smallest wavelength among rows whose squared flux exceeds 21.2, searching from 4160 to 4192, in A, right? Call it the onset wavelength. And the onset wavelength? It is 4162 A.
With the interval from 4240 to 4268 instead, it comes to 4242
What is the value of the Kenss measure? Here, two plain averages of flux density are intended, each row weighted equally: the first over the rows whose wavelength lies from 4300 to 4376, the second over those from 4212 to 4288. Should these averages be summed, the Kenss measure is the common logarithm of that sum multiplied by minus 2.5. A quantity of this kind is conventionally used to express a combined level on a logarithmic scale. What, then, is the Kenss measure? -2.41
